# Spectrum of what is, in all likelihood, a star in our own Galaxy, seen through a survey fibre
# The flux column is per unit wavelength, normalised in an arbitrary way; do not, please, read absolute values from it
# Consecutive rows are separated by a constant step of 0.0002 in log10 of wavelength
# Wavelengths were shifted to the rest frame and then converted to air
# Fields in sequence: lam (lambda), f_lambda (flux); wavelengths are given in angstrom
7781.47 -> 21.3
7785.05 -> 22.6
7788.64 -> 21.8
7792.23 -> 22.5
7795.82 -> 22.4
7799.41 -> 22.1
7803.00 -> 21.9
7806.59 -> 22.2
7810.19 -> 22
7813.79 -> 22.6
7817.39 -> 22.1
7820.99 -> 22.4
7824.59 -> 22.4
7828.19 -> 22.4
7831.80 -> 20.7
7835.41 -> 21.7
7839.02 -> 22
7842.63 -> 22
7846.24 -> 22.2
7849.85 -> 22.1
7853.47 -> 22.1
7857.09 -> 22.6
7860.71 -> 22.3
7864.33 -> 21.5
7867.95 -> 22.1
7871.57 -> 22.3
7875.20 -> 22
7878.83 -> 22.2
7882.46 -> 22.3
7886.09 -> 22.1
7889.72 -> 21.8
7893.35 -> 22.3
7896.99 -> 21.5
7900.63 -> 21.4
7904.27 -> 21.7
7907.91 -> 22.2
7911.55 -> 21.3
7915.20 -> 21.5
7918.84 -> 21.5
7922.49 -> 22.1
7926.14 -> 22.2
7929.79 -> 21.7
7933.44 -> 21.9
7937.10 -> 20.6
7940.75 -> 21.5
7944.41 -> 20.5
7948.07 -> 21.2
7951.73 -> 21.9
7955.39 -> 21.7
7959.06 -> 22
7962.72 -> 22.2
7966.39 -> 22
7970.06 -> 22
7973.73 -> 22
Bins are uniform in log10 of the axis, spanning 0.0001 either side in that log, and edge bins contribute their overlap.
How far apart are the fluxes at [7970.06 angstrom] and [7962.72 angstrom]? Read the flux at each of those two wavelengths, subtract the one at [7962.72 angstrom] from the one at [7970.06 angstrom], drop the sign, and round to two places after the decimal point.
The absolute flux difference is 0.20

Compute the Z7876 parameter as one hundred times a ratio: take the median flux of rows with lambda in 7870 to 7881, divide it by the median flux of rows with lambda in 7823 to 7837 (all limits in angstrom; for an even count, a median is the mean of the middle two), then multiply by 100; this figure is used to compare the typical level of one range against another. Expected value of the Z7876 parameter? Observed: 101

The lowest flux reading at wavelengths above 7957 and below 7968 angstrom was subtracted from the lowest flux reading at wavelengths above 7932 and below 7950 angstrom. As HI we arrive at -1.5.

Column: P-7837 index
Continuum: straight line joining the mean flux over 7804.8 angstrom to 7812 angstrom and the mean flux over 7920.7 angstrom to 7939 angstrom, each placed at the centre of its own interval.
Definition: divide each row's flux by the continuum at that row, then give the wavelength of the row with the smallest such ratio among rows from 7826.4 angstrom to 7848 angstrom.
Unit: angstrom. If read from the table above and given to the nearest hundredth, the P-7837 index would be 7831.80 angstrom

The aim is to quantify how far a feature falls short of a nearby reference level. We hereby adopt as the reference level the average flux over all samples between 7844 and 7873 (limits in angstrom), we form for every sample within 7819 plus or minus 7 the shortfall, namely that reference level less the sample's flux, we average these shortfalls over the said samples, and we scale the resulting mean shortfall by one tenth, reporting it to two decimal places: -0.02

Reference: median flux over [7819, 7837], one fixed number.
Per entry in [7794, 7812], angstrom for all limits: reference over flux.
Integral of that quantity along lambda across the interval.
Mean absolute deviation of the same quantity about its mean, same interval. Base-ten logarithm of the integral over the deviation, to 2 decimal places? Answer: 3.44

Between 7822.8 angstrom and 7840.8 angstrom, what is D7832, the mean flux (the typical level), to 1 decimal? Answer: 21.8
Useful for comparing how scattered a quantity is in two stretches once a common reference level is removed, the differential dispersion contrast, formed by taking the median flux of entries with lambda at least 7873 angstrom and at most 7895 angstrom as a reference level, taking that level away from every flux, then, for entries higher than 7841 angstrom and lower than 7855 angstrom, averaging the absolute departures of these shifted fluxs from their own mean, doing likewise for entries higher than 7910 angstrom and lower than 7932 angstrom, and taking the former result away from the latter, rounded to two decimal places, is 0.24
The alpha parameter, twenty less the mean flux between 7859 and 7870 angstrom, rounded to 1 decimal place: -2.0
